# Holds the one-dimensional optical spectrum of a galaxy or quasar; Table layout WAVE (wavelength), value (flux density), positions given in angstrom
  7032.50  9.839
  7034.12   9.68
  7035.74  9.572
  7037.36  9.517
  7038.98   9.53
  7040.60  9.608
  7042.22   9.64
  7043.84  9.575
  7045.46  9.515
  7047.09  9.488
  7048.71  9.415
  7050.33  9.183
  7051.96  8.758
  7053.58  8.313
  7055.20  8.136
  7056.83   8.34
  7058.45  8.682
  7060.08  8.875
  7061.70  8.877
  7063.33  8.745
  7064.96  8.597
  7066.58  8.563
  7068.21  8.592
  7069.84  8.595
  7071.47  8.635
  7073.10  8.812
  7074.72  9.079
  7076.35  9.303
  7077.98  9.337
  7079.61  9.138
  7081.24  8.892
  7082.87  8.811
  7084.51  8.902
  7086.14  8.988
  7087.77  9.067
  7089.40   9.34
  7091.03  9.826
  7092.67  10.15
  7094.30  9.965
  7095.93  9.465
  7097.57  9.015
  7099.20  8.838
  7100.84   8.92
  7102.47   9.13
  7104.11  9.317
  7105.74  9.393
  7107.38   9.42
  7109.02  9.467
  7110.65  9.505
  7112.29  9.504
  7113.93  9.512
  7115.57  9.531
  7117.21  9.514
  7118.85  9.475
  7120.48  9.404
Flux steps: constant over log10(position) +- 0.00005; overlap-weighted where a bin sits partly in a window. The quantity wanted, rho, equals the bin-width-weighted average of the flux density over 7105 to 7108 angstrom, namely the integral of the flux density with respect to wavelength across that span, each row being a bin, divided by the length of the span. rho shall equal 9.39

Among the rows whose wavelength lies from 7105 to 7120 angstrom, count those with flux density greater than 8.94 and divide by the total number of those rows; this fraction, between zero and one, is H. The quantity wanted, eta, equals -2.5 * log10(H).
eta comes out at 0.00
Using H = 1.00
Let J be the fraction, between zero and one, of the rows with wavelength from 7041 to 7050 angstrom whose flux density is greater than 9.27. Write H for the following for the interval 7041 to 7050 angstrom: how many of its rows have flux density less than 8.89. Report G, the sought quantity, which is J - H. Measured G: 1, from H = 0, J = 1.00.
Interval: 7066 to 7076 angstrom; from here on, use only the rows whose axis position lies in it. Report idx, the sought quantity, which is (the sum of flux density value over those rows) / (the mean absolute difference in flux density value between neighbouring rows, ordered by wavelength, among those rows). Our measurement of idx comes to 507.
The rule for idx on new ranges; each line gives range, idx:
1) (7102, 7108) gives 385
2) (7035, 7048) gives 1622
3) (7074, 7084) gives 348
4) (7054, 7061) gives 138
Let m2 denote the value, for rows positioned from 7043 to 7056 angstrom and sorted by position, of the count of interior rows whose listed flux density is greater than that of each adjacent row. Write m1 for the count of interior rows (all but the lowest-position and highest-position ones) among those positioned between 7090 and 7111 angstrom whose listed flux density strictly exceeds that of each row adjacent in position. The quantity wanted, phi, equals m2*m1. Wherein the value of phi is 0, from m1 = 1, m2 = 0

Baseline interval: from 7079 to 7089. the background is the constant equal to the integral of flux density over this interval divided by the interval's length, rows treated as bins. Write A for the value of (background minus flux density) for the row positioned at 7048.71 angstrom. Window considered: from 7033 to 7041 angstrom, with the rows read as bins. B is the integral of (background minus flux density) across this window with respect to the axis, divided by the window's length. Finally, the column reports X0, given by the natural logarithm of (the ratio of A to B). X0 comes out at -0.3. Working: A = -0.44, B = -0.61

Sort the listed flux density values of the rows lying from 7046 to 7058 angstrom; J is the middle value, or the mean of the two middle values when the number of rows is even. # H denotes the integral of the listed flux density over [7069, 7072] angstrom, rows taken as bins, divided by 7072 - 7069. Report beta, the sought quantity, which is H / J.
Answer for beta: 0.98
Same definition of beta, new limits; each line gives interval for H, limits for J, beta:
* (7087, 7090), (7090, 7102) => 0.97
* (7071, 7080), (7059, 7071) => 1.05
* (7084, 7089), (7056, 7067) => 1.04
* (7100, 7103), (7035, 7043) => 0.94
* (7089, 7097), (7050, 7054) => 1.11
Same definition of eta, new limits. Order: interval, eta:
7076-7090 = 0.44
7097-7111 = 0.27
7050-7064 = 2.39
